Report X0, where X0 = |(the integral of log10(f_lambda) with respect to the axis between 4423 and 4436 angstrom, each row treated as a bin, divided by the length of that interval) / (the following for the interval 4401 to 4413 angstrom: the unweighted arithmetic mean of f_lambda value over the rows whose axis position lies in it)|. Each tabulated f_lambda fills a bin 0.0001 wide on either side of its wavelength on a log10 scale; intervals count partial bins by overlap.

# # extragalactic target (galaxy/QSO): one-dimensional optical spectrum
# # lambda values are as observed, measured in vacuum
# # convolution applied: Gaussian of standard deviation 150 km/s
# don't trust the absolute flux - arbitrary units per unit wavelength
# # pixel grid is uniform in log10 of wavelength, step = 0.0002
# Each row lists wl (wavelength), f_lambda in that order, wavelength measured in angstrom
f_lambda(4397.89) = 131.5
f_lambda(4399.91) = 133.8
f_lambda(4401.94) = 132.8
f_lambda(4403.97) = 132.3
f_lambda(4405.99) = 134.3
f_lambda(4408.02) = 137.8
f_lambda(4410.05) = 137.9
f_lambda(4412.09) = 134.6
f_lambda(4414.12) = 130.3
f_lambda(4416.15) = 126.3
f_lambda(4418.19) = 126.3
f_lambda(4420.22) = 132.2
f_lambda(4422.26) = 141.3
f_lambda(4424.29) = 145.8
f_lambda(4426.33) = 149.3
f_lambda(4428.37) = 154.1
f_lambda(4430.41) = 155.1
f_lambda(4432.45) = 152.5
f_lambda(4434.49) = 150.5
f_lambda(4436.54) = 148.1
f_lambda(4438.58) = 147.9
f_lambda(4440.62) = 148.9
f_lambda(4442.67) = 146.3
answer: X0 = 0.0161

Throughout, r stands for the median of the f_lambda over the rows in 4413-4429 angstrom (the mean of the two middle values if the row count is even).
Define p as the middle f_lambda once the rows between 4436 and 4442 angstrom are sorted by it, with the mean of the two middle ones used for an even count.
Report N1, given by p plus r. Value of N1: 285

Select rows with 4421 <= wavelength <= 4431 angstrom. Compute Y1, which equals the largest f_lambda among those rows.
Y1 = 155.1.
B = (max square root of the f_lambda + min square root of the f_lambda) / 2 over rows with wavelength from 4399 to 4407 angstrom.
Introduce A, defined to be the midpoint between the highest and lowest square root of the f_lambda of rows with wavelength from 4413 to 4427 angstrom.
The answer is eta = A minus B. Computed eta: 0.2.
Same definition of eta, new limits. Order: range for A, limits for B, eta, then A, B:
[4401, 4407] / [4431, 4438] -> -0.7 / 11.5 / 12.26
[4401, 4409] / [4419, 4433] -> -0.4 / 11.6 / 11.98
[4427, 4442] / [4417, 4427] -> 0.6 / 12.3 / 11.73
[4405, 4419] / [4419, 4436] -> -0.5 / 11.5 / 11.98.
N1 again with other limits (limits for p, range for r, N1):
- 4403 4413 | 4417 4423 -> 267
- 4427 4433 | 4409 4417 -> 287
